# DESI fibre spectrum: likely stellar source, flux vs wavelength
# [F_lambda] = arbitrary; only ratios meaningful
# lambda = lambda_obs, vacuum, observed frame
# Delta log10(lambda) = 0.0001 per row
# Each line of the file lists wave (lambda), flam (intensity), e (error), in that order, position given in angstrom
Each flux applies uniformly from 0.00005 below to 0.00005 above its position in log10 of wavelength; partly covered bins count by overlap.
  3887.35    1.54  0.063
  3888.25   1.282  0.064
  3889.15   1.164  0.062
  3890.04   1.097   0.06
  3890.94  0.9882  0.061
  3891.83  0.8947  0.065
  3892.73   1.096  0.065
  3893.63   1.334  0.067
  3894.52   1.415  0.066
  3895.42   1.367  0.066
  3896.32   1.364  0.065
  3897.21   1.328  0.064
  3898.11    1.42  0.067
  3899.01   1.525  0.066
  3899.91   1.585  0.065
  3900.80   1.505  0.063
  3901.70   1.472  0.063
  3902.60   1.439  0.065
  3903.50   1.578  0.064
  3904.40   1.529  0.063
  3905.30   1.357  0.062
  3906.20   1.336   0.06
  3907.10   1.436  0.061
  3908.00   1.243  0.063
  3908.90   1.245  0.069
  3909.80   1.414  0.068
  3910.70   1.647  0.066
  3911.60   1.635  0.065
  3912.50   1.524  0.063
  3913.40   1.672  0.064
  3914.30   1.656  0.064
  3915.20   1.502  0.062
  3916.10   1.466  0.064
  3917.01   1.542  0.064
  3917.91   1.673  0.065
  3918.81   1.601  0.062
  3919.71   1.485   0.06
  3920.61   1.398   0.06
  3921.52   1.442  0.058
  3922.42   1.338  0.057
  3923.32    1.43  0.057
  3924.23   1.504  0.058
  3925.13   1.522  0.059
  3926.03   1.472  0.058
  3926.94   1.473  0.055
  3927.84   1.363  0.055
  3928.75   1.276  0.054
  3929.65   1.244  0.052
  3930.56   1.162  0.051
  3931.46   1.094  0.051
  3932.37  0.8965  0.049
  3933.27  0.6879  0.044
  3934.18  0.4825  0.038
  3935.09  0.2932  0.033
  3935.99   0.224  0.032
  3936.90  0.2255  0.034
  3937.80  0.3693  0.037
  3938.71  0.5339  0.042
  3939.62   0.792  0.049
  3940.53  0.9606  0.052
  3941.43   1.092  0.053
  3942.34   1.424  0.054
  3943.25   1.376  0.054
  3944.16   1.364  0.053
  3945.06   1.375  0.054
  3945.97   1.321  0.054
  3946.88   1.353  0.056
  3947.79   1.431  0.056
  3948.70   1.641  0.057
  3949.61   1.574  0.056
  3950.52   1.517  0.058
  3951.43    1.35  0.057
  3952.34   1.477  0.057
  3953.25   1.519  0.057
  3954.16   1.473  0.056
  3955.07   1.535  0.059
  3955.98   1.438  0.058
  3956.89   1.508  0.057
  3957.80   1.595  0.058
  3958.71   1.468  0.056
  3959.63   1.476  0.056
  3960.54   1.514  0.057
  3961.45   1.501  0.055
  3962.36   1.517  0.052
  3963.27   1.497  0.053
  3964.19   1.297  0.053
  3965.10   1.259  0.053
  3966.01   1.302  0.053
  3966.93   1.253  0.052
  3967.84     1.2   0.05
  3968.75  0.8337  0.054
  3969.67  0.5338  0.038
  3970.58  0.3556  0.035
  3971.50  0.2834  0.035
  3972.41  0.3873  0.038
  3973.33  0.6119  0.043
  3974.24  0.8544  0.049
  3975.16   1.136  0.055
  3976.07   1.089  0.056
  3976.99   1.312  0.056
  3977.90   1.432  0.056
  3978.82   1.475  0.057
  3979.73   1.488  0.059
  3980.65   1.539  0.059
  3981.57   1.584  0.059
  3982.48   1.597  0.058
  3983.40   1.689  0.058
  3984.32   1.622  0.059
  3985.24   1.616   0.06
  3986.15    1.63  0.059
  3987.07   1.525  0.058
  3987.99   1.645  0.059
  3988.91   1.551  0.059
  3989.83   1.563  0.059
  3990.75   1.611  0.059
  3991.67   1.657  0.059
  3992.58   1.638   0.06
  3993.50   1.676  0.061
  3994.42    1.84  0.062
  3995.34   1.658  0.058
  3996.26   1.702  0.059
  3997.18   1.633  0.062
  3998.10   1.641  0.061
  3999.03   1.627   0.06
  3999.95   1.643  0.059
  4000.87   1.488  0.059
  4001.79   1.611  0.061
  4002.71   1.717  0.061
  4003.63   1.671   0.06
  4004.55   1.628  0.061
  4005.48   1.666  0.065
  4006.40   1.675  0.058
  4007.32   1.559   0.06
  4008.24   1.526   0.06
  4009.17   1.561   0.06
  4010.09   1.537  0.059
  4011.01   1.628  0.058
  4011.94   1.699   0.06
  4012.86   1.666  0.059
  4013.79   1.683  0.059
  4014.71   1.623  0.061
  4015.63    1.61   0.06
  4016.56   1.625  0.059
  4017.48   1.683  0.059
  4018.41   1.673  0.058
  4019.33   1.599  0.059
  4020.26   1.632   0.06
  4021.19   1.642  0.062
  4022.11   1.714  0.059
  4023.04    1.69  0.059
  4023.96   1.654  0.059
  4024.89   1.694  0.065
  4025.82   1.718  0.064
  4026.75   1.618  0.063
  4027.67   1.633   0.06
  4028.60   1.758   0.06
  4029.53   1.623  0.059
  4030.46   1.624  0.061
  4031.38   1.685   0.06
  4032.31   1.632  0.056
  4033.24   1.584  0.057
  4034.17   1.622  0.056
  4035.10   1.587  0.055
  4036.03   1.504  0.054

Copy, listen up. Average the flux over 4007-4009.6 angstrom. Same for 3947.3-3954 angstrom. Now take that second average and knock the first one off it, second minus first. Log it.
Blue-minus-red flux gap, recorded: -0.05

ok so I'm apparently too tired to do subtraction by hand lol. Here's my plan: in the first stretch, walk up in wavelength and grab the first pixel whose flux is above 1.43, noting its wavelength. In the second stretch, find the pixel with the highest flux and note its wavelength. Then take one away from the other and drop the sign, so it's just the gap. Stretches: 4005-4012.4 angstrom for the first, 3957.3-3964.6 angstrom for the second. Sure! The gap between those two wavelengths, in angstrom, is 47.7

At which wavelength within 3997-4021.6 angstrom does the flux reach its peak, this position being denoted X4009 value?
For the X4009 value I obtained 4002.71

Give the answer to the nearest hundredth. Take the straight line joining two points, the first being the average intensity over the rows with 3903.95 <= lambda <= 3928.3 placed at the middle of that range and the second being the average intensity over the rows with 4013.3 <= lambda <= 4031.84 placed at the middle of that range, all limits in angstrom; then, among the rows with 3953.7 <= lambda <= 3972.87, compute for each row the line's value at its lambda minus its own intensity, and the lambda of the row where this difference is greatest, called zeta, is 3971.50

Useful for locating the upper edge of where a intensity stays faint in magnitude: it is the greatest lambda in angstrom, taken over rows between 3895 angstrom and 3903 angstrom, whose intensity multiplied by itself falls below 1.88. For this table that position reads 3897.21 angstrom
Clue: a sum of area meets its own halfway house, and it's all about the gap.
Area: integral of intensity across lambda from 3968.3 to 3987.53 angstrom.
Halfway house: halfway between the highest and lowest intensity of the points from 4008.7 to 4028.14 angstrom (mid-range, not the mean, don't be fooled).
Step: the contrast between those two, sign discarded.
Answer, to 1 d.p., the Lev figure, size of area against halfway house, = 20.9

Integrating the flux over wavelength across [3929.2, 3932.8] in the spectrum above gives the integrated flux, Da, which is 4.0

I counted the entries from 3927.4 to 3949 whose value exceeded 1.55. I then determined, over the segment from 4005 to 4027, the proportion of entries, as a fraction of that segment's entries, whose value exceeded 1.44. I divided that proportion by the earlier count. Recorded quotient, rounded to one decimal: 1.0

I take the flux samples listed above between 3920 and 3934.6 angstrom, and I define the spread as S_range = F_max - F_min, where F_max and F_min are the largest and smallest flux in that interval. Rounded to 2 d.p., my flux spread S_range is 1.04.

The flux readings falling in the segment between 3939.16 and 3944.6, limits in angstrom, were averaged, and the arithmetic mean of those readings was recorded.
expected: 1.17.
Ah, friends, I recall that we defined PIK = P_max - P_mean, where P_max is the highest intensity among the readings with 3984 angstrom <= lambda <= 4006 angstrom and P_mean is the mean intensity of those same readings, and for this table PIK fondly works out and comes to 0.20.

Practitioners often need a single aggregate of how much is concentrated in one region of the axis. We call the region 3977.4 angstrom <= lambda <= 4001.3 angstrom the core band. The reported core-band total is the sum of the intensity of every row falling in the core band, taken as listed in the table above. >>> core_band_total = 42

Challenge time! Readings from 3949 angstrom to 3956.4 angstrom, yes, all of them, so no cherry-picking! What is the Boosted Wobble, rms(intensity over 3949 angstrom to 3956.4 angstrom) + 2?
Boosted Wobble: 3.49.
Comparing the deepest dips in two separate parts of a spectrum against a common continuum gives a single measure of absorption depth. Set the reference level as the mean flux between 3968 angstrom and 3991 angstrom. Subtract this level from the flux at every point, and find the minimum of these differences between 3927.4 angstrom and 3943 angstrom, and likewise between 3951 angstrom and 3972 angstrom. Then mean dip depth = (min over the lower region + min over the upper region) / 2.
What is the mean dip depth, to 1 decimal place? -1.0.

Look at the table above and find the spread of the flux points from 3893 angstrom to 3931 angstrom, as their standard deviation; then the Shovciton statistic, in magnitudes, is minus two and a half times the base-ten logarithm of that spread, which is 2.3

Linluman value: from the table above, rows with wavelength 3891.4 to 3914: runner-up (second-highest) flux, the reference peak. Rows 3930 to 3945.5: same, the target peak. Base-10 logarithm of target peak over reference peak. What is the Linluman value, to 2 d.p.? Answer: -0.08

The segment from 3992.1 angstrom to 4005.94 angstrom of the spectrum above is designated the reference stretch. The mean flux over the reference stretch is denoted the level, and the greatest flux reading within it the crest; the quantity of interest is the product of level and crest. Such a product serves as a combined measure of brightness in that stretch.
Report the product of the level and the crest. 3.0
